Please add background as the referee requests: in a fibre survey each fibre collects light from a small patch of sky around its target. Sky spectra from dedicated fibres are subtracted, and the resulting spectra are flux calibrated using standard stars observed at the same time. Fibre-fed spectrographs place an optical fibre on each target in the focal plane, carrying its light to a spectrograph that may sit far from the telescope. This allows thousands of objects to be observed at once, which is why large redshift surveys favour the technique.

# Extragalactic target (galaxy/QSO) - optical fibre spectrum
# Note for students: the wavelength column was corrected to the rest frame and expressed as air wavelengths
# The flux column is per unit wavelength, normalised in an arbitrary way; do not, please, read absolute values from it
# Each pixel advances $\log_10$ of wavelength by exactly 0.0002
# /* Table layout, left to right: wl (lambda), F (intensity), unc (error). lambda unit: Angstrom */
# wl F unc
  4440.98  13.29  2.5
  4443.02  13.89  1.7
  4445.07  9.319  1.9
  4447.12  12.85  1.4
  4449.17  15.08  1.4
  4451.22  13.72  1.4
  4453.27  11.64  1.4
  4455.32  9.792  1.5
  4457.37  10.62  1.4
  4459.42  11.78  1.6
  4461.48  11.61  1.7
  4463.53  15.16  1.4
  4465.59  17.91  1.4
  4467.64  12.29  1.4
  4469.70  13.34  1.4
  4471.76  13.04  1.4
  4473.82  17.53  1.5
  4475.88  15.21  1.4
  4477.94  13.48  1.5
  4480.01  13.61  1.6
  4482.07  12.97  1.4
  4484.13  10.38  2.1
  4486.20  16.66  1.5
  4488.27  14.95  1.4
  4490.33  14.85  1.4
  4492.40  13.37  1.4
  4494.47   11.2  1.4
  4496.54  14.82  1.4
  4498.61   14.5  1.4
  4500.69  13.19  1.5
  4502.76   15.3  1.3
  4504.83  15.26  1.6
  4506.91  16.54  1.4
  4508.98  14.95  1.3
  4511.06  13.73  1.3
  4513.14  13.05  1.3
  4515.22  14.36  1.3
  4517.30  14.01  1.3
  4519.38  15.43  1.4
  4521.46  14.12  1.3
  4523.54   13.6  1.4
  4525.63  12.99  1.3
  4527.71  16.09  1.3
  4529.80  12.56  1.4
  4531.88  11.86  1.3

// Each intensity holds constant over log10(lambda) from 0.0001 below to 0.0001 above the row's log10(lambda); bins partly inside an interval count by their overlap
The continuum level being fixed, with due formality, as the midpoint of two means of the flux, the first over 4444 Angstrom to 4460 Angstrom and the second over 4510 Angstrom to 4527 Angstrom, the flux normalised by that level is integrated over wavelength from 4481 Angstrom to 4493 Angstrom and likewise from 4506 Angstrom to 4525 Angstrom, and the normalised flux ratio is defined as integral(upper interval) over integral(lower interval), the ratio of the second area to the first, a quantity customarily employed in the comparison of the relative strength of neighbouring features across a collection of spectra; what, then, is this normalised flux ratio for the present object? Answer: 1.6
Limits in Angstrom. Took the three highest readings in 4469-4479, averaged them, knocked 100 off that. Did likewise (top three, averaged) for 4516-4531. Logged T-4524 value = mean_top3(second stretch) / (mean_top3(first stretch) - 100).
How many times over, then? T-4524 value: -0.180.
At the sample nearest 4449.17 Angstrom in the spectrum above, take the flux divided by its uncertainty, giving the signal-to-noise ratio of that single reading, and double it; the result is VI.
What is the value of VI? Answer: 22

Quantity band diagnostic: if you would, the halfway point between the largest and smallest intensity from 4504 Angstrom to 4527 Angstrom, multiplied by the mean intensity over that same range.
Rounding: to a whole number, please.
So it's 212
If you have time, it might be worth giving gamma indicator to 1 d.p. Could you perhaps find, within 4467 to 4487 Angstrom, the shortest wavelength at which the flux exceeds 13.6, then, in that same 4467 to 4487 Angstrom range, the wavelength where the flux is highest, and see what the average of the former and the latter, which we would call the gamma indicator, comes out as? 4473.8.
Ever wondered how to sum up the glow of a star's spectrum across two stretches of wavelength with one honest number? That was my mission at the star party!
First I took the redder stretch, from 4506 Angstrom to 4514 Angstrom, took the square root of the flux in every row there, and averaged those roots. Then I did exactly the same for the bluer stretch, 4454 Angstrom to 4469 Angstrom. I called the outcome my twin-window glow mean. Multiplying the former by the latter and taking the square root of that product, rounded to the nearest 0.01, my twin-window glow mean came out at 3.68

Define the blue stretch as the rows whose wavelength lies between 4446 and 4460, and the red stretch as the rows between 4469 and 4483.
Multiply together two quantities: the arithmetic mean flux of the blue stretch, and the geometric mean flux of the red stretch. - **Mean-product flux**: 172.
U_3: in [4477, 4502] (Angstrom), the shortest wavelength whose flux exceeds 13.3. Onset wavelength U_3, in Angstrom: 4477.94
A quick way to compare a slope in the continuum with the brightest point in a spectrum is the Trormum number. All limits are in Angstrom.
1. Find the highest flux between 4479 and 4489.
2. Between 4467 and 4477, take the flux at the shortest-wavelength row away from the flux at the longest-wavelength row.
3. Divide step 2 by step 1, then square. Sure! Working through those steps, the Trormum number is 0.031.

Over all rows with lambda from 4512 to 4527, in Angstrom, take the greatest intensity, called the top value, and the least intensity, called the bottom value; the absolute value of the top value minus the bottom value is 2.4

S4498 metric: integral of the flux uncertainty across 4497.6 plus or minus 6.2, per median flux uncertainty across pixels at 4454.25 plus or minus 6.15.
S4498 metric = 12.4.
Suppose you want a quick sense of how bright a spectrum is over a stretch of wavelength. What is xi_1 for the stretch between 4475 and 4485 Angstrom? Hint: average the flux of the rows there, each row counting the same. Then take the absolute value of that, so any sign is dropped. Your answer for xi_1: 13.1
